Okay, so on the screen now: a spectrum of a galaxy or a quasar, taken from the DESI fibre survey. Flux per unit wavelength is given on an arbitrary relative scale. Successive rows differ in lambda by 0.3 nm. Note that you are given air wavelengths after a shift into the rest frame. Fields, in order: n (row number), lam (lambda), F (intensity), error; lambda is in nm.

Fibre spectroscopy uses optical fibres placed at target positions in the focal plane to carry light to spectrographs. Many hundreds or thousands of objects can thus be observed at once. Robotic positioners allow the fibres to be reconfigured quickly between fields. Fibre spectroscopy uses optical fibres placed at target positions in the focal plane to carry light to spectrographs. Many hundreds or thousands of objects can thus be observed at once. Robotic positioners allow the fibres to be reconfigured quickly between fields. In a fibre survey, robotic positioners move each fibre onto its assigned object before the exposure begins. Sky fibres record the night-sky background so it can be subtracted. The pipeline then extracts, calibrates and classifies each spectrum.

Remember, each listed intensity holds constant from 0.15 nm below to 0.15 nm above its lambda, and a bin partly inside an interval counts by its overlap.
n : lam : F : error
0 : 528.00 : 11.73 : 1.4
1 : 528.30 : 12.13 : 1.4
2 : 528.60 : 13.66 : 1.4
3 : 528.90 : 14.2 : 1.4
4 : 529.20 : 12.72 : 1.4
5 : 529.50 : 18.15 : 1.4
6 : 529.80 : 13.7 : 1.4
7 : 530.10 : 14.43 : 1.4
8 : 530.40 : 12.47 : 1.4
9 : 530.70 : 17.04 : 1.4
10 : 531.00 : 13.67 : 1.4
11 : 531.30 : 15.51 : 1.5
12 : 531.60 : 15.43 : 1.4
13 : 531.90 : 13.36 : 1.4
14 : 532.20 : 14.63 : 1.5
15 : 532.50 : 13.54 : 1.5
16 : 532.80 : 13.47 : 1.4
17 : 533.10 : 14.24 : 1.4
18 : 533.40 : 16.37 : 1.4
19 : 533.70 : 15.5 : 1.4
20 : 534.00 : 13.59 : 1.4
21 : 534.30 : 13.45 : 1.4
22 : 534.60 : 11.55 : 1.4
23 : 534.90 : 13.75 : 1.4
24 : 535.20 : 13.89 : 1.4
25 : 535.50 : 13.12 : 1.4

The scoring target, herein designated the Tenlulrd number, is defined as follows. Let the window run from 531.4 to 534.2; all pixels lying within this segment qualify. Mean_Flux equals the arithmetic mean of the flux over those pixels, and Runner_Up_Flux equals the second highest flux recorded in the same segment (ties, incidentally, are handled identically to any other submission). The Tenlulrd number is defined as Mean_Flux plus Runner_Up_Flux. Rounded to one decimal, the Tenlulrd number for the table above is 30.0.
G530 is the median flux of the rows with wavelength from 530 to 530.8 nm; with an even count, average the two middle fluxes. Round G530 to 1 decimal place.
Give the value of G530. 14.4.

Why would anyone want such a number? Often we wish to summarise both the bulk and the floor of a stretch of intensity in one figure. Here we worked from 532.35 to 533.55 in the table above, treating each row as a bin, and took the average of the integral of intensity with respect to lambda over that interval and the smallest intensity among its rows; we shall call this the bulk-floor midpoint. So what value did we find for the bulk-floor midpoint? 15.4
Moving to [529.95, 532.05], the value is 21.5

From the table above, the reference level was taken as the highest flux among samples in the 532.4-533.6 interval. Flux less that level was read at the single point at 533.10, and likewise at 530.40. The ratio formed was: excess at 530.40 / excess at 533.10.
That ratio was 1.8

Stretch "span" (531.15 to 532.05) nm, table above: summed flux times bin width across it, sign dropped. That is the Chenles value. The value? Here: 13.3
